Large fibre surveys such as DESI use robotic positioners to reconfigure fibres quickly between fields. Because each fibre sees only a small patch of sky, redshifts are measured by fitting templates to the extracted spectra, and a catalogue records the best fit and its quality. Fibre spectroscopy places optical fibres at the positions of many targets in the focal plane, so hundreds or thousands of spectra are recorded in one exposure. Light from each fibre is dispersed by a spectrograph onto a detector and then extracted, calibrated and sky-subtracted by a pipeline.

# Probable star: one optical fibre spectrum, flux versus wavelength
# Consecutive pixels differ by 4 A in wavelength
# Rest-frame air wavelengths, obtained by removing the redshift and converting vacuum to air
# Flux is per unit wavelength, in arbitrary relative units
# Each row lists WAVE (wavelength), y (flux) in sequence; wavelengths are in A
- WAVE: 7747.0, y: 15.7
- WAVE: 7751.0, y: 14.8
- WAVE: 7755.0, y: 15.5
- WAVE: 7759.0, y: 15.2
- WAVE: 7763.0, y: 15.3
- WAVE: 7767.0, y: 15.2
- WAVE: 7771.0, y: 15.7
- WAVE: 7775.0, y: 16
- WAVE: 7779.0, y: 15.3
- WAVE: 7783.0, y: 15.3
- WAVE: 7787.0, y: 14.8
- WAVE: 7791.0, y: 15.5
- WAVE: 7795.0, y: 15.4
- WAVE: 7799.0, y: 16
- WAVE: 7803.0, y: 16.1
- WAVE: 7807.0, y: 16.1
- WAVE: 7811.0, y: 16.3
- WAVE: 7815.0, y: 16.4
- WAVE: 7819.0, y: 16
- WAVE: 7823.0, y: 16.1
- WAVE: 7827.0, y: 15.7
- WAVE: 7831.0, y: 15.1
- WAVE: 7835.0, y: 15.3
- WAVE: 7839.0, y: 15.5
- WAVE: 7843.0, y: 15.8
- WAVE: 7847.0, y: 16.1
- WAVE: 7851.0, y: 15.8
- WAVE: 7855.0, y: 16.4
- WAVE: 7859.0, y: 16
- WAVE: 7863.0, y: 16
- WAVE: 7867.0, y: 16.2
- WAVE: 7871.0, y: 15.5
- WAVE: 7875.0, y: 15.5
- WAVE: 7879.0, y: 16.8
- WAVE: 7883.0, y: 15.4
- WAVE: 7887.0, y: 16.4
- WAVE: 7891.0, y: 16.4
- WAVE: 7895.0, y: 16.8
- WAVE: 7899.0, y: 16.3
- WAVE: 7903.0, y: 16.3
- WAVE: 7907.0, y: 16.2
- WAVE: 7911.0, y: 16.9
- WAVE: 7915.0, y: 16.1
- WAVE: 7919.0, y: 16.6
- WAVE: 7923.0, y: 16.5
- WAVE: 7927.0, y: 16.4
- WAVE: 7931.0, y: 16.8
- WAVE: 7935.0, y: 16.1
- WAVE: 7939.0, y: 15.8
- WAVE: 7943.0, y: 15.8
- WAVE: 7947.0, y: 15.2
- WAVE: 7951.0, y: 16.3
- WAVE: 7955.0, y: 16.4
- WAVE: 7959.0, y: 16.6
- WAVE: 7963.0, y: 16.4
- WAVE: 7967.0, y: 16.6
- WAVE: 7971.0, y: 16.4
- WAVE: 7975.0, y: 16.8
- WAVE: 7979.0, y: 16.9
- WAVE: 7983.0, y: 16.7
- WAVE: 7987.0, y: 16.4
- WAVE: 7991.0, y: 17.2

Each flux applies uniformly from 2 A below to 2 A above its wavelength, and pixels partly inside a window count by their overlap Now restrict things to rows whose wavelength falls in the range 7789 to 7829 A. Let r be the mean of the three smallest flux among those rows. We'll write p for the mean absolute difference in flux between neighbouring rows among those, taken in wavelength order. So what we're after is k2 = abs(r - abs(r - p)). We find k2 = 0.22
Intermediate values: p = 0.22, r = 15.5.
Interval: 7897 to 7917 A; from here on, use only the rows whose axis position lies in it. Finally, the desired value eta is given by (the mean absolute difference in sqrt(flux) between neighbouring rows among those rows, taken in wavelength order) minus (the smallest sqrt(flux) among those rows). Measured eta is -3.96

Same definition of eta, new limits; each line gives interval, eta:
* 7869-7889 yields -3.81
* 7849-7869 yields -3.94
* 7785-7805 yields -3.80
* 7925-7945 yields -3.93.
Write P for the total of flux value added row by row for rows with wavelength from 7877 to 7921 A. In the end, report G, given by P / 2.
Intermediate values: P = 180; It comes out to 90.1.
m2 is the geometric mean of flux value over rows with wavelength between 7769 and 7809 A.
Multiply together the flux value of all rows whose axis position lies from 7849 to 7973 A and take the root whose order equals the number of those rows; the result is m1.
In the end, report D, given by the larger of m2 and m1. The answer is 16.2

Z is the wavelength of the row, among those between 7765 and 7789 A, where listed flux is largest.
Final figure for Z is 7775.0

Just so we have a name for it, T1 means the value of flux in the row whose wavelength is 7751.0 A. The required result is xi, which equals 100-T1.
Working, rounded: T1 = 14.8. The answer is 85.2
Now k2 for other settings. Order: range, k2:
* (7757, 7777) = 0.25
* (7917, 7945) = 0.27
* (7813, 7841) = 0.32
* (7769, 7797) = 0.38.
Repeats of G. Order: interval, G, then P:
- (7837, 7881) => 87.8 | 176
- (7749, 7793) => 84.3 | 169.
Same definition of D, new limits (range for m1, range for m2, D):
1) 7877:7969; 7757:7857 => 16.3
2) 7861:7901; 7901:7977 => 16.3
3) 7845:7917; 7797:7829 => 16.2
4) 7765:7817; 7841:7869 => 16.0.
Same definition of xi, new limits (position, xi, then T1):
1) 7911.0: 83.1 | 16.9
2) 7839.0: 84.5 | 15.5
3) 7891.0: 83.6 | 16.4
